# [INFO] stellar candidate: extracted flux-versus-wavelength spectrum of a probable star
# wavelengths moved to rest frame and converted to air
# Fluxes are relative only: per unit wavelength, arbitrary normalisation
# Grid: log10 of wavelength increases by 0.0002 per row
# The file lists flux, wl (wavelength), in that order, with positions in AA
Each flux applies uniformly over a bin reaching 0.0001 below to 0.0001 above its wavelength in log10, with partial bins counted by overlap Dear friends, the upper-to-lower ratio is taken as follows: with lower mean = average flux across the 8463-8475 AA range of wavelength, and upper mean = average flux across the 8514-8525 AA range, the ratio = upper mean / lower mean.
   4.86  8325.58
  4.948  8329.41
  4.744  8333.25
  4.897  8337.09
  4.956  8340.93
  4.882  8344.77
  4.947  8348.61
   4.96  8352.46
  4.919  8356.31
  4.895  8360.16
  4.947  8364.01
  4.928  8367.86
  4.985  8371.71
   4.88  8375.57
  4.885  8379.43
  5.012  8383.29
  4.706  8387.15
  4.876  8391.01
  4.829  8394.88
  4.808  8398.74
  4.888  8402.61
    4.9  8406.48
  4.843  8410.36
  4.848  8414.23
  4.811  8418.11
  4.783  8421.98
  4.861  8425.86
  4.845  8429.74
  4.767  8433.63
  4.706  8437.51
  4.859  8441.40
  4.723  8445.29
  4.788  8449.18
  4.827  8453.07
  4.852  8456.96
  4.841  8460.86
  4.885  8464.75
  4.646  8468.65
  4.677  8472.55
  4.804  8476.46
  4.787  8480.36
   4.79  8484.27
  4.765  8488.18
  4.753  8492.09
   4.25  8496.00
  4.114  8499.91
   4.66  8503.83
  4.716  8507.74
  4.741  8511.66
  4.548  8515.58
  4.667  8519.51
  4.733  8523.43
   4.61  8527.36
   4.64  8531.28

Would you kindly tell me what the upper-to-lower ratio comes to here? 0.982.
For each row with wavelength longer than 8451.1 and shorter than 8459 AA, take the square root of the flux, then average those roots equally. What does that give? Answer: 2.200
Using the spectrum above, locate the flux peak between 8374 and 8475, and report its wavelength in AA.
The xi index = 8383.29 AA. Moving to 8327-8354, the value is 8352.46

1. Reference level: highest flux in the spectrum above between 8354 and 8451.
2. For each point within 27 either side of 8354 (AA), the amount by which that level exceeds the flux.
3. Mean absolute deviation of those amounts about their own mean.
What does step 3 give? 0.042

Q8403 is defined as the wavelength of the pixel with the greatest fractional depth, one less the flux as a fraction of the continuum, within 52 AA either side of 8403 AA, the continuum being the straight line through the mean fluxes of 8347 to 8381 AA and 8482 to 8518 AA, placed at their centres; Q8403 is 8387.15 AA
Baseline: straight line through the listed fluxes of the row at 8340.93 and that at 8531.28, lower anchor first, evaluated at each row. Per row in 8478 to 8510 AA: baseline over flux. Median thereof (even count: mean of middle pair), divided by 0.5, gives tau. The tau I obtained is 1.98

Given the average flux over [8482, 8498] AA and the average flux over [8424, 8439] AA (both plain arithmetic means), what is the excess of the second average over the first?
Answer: 0.16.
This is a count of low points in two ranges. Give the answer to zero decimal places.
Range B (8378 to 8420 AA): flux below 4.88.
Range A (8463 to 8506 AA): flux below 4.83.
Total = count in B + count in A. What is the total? 17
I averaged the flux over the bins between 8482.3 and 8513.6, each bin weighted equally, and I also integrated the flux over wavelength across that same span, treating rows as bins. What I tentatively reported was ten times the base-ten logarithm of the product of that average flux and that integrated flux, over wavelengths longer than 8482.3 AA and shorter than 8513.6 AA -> 28.2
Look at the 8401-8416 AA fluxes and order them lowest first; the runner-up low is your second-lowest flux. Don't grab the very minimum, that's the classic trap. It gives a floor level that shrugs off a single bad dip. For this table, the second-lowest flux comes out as 4.848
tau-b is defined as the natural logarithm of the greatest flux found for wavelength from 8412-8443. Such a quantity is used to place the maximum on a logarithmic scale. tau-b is 1.58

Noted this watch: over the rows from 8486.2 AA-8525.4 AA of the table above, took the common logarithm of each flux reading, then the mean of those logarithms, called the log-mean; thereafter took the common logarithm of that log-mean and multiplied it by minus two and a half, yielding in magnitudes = 0.448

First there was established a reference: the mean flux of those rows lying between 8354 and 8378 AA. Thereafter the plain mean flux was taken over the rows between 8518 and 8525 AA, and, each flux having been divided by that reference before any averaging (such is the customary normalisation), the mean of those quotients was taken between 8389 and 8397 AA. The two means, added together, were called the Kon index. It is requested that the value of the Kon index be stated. 5.69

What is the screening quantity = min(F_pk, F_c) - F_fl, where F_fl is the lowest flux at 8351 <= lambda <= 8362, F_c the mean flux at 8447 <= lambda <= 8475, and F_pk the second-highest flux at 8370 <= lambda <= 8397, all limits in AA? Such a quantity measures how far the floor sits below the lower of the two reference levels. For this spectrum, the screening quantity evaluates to -0.11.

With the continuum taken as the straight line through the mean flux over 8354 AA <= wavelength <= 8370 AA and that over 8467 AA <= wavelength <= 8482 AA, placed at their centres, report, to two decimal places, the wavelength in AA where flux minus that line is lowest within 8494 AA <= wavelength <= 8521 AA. 8499.91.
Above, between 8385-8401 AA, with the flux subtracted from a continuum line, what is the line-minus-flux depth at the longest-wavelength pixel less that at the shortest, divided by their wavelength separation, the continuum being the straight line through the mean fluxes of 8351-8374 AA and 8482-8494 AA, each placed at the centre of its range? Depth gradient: -0.010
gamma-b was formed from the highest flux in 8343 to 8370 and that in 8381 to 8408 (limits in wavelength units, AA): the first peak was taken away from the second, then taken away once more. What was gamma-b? -4.908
